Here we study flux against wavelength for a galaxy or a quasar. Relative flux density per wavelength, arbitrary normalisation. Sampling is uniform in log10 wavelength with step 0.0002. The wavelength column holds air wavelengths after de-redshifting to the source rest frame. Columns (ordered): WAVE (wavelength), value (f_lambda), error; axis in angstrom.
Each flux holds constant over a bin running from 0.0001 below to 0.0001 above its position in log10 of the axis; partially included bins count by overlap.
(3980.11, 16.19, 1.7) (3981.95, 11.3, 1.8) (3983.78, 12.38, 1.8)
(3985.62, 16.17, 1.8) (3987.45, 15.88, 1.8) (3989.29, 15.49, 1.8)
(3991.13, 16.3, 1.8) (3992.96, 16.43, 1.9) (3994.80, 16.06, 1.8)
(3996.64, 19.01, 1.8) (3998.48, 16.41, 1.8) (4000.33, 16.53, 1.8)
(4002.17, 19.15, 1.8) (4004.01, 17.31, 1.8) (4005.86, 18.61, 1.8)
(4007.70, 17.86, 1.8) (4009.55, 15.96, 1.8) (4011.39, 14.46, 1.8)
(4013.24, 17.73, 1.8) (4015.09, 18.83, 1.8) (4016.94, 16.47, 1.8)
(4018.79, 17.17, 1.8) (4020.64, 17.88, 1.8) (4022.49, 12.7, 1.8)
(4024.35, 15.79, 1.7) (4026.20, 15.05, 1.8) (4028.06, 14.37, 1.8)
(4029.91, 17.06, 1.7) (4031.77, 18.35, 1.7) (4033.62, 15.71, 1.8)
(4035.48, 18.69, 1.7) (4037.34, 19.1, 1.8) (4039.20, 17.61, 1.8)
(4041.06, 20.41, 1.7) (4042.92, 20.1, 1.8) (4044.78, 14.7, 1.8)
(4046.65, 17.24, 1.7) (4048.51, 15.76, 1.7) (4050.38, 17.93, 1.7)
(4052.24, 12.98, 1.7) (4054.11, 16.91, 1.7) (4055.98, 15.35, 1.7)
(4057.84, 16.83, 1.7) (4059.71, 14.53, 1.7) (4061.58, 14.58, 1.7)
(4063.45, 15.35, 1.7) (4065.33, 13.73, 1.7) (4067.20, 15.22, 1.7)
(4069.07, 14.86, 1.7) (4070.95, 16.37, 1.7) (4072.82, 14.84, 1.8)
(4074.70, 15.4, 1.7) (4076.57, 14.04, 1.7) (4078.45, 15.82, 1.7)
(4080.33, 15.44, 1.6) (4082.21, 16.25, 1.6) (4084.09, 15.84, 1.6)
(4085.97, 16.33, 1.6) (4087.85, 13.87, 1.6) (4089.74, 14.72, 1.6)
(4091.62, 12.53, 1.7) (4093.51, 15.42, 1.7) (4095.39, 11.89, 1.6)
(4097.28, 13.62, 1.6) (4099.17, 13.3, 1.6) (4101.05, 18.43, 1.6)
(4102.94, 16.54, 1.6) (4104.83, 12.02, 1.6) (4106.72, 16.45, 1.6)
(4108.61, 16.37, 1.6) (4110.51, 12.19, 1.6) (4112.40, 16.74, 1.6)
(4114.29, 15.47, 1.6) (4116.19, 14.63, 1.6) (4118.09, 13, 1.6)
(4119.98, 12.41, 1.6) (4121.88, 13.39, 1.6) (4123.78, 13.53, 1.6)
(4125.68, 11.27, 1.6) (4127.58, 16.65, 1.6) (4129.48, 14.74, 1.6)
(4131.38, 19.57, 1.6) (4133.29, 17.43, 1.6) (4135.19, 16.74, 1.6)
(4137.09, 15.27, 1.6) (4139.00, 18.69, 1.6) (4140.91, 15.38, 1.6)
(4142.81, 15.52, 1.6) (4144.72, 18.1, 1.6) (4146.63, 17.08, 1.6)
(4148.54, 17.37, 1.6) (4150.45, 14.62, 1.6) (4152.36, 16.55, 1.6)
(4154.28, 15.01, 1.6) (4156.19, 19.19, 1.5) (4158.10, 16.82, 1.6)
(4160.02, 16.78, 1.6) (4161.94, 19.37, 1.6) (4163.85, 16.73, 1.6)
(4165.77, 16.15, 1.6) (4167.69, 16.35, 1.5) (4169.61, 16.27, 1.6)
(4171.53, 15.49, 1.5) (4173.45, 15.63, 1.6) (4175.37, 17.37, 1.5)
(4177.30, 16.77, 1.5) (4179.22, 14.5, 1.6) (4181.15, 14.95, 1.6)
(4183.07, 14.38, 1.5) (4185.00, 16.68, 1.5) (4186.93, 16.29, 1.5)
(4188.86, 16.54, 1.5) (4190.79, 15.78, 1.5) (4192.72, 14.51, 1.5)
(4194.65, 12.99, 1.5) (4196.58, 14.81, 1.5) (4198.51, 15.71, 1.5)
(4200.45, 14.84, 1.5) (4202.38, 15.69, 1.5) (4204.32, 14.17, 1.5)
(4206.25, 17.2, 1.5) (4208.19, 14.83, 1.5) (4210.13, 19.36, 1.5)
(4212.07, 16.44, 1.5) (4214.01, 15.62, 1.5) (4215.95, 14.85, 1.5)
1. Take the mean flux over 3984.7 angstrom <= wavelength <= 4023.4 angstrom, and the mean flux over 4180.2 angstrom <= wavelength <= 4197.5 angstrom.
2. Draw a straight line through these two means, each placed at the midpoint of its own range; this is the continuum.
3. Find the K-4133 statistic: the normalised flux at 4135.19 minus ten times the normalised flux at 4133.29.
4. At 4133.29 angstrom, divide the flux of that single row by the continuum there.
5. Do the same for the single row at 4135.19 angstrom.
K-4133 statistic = -10.0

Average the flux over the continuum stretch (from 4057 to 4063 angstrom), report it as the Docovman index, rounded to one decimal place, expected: 15.3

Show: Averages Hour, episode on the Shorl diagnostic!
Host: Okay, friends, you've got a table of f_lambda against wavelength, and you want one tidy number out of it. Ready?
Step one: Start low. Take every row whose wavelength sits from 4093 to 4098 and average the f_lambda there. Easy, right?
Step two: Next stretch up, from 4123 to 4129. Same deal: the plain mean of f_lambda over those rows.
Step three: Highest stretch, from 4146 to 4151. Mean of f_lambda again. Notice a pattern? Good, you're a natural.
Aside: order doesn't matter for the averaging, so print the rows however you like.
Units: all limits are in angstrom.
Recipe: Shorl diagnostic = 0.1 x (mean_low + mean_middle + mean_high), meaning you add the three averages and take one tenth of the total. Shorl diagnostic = 4.38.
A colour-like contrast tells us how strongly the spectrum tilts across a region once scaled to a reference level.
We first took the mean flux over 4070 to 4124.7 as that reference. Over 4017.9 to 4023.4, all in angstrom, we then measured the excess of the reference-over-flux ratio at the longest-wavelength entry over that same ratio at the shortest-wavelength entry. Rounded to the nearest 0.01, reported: 0.30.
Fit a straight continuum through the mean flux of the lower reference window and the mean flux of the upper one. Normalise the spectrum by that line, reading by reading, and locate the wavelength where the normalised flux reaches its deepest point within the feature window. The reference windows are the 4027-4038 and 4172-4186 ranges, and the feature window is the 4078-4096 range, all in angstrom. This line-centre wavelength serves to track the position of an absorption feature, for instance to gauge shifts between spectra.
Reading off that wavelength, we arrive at 4095.39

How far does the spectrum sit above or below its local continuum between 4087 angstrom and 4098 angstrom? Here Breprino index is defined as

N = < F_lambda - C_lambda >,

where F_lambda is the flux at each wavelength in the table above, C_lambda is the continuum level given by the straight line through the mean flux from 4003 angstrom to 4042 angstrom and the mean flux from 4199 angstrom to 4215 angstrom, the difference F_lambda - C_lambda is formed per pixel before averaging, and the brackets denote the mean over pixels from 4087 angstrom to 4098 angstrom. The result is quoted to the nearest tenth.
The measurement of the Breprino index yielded -3.0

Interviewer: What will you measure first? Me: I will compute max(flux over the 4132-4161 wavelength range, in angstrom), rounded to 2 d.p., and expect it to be 19.19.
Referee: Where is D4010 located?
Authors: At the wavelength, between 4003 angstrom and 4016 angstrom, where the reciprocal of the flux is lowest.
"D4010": 4015.09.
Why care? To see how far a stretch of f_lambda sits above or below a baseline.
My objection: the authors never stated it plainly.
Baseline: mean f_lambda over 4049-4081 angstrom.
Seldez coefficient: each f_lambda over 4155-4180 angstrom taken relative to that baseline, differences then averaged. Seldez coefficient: 1.4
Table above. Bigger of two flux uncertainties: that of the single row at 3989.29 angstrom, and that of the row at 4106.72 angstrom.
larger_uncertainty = 1.80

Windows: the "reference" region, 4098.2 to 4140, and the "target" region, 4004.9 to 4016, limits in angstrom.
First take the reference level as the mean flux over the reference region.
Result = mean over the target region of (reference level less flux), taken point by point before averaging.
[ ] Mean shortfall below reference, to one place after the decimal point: -2.0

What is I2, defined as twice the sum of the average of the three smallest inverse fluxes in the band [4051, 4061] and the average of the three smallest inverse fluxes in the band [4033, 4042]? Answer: 0.226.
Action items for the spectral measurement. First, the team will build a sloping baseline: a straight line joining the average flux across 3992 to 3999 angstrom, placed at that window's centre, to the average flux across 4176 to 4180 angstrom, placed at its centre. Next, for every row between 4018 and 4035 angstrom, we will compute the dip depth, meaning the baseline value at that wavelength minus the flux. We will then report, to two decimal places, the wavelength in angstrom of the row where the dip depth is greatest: 4022.49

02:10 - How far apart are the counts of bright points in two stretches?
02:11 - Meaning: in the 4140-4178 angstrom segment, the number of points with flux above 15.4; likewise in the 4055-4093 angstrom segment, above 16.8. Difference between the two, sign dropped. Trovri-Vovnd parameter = 16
